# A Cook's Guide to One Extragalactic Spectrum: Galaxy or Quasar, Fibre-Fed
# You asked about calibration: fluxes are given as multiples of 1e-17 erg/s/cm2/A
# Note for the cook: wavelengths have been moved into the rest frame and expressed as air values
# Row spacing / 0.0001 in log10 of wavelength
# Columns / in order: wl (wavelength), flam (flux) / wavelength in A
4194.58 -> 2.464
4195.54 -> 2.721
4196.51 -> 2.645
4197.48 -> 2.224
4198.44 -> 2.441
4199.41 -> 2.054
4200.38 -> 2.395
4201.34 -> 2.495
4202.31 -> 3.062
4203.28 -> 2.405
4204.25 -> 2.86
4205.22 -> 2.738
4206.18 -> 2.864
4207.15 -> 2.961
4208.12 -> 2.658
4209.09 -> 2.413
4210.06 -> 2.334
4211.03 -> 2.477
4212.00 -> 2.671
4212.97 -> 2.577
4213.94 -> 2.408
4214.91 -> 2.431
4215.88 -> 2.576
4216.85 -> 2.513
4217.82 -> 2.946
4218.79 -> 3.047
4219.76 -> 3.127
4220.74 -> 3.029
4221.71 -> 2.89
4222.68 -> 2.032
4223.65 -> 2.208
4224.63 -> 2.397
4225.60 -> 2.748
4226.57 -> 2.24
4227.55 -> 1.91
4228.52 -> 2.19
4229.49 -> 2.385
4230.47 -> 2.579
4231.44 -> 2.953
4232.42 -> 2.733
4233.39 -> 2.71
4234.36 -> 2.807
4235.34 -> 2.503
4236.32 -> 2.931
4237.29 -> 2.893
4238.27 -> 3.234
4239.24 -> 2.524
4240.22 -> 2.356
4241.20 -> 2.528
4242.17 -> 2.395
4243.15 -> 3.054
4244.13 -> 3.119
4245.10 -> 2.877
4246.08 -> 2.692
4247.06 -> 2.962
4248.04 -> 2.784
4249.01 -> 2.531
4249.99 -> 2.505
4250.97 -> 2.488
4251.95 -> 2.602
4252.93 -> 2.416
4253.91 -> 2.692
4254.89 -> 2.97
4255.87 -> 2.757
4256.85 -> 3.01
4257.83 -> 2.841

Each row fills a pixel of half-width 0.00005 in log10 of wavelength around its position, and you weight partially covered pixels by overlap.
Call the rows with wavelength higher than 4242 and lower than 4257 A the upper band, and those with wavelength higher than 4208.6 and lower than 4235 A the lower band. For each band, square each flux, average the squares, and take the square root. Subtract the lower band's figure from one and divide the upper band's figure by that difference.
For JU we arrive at -1.73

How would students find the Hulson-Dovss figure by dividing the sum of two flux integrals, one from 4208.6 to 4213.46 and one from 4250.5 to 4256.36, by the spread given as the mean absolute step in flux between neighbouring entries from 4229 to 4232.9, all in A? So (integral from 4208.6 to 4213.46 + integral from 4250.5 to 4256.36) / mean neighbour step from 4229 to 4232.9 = 105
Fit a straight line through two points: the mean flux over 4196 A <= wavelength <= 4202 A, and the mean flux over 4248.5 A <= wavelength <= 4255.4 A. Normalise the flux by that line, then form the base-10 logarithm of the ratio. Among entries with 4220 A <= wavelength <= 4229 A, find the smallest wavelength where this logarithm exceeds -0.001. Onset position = 4220.74 A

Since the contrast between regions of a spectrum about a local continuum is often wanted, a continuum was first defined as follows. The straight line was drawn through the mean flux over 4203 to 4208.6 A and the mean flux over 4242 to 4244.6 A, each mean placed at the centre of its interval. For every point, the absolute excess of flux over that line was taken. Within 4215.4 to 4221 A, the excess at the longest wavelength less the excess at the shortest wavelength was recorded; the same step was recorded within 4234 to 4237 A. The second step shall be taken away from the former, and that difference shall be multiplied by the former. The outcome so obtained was 0.00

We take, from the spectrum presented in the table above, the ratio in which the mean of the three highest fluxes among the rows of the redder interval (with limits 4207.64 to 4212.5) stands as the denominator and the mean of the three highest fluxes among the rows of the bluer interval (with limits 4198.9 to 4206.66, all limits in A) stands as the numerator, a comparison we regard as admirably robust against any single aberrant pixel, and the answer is 1.13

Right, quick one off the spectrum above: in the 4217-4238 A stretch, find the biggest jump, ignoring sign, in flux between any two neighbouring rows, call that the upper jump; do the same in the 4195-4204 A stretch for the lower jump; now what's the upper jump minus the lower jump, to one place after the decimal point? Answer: 0.2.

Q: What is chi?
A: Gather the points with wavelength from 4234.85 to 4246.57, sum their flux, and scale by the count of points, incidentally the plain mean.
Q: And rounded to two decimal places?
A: 2.76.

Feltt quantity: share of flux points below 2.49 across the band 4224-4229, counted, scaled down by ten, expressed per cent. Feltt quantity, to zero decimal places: 40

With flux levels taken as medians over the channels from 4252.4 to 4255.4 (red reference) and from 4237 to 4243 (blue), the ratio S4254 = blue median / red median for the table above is 0.94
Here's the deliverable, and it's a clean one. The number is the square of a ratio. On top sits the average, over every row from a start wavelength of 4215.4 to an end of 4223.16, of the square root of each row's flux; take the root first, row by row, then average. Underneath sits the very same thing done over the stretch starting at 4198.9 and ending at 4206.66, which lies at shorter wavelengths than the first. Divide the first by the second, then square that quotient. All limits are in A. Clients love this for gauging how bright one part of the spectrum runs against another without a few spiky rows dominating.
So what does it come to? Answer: 1.06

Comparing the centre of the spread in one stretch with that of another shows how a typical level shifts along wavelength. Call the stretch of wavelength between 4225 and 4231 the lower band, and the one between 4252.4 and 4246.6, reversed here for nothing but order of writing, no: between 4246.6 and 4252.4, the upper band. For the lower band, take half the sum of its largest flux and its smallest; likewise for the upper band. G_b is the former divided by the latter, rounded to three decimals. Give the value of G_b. 0.855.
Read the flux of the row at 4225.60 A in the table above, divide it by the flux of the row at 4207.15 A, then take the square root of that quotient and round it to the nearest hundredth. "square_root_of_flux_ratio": 0.96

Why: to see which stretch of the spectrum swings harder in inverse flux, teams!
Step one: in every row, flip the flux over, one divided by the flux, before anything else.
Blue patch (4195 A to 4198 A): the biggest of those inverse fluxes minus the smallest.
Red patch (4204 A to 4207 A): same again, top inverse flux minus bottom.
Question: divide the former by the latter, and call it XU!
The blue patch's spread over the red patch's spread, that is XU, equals 5.1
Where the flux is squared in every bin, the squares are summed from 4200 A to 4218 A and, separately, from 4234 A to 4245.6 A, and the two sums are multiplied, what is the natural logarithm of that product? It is 9.4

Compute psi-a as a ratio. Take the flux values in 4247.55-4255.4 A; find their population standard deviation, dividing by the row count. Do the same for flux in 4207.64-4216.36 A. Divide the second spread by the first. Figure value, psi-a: 0.66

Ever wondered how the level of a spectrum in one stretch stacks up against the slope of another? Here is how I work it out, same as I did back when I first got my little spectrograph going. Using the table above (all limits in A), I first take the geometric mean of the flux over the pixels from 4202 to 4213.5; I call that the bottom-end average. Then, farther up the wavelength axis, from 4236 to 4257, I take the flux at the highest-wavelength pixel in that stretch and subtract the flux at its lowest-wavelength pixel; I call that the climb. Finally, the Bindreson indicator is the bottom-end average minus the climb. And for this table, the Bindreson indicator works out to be 2.58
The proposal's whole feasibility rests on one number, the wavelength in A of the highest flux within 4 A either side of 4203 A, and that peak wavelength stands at 4202.31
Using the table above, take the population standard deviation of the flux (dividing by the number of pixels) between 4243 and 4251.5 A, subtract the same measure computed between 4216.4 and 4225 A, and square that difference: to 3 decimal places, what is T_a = 0.024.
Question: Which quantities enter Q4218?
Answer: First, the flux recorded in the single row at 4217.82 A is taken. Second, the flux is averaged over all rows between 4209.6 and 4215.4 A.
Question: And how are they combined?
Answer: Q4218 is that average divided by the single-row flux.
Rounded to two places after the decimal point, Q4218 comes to 0.84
